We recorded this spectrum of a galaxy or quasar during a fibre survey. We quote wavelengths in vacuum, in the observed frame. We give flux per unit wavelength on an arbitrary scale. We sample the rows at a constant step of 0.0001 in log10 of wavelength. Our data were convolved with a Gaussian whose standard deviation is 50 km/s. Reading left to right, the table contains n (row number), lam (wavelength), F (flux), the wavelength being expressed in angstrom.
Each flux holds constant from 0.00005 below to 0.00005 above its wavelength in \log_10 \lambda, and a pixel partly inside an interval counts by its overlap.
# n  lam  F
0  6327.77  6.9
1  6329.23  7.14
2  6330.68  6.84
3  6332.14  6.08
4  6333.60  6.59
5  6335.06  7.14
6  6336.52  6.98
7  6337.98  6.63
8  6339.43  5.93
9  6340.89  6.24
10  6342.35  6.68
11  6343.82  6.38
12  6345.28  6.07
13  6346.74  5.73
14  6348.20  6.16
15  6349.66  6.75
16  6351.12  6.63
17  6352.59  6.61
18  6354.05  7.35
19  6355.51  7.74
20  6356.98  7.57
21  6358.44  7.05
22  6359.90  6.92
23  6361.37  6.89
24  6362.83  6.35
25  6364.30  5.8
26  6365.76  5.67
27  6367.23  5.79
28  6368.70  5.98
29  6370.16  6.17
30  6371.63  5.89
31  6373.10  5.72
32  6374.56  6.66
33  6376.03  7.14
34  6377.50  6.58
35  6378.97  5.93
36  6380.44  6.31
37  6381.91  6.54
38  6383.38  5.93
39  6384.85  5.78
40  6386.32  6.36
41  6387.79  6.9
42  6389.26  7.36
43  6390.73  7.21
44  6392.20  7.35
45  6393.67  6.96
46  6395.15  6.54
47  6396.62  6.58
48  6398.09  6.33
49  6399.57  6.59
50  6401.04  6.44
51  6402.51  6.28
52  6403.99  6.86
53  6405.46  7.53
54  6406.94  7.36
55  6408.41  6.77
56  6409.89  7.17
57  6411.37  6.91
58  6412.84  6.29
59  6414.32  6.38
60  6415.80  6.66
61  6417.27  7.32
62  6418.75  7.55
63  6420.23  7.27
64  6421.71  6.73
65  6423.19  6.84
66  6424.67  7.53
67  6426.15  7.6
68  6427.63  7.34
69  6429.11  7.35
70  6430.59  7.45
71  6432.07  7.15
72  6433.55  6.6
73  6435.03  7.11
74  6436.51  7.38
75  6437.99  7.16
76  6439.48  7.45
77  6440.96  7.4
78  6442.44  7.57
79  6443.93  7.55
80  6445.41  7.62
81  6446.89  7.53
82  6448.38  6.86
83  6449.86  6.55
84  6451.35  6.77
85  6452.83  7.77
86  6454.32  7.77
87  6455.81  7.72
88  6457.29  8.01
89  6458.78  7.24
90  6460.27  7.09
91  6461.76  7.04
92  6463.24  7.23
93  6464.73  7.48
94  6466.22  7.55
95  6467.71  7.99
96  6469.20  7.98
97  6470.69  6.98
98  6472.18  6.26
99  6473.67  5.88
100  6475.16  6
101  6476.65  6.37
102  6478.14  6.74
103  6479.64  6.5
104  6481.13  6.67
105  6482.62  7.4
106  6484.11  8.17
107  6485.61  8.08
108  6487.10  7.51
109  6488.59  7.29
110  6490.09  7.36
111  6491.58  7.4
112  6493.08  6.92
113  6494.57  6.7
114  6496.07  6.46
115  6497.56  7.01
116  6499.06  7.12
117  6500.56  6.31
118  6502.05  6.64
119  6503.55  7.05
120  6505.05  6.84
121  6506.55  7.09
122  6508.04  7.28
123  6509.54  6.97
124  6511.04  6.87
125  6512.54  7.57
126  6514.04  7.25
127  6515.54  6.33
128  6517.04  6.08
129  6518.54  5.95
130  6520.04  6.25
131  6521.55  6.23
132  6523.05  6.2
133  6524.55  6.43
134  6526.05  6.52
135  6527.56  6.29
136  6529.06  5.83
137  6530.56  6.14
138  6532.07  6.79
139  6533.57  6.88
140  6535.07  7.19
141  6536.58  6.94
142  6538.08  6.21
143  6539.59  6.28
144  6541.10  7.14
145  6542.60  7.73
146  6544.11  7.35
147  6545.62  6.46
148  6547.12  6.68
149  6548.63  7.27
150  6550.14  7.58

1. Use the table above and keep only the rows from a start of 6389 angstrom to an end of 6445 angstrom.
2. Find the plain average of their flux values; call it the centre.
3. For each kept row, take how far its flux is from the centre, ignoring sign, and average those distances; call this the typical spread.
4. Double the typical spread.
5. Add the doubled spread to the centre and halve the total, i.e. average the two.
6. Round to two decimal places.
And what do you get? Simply 3.90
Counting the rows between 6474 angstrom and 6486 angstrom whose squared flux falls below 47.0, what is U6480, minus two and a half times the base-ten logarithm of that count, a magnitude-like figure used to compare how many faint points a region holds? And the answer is -1.75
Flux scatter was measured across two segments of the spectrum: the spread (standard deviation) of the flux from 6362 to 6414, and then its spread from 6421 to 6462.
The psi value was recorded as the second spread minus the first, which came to -0.16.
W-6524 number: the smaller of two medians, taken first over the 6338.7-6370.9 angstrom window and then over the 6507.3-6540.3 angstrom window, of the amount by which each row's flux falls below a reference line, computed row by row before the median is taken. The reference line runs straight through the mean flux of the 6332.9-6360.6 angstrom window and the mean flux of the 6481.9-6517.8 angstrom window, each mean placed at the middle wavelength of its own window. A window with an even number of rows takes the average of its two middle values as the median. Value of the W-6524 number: 0.3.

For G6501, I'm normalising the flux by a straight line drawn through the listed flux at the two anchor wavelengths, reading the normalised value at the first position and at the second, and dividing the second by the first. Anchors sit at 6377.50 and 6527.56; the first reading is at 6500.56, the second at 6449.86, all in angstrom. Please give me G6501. 1.02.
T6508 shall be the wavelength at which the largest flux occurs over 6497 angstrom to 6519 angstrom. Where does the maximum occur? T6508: 6512.54 angstrom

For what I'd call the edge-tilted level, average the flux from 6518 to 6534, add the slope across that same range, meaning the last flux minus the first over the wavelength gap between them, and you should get 6.4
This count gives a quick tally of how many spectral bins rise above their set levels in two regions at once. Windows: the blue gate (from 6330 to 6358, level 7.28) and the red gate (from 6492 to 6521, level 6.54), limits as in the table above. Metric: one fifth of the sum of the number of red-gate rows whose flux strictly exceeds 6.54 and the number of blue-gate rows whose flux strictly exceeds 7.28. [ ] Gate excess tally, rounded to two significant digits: 3.2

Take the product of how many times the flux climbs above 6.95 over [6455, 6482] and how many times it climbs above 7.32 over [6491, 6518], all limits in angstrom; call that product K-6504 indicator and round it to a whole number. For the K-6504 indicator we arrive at 22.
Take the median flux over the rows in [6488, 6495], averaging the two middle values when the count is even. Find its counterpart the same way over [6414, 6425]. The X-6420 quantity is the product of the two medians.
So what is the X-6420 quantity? 51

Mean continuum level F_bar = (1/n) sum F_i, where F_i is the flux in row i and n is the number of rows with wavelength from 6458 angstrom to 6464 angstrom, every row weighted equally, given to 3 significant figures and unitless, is 7.15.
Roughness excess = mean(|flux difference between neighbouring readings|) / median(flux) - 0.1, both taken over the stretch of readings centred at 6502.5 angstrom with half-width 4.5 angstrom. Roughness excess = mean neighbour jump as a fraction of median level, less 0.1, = -0.04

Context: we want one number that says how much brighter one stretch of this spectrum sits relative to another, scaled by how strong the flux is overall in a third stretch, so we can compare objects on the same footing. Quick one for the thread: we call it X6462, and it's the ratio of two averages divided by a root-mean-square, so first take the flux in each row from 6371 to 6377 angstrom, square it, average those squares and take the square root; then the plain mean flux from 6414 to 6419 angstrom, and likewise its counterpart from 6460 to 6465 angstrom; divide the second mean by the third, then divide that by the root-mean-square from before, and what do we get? 0.152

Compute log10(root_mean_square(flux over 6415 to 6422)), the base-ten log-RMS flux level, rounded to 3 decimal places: 0.852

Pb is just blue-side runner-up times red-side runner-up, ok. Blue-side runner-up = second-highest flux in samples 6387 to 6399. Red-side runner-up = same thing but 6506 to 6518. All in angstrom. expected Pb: 53.5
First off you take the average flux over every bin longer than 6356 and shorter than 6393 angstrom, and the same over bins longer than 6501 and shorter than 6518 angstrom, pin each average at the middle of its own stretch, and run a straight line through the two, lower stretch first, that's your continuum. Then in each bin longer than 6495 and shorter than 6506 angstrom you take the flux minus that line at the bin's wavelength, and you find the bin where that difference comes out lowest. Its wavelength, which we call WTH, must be 6500.56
